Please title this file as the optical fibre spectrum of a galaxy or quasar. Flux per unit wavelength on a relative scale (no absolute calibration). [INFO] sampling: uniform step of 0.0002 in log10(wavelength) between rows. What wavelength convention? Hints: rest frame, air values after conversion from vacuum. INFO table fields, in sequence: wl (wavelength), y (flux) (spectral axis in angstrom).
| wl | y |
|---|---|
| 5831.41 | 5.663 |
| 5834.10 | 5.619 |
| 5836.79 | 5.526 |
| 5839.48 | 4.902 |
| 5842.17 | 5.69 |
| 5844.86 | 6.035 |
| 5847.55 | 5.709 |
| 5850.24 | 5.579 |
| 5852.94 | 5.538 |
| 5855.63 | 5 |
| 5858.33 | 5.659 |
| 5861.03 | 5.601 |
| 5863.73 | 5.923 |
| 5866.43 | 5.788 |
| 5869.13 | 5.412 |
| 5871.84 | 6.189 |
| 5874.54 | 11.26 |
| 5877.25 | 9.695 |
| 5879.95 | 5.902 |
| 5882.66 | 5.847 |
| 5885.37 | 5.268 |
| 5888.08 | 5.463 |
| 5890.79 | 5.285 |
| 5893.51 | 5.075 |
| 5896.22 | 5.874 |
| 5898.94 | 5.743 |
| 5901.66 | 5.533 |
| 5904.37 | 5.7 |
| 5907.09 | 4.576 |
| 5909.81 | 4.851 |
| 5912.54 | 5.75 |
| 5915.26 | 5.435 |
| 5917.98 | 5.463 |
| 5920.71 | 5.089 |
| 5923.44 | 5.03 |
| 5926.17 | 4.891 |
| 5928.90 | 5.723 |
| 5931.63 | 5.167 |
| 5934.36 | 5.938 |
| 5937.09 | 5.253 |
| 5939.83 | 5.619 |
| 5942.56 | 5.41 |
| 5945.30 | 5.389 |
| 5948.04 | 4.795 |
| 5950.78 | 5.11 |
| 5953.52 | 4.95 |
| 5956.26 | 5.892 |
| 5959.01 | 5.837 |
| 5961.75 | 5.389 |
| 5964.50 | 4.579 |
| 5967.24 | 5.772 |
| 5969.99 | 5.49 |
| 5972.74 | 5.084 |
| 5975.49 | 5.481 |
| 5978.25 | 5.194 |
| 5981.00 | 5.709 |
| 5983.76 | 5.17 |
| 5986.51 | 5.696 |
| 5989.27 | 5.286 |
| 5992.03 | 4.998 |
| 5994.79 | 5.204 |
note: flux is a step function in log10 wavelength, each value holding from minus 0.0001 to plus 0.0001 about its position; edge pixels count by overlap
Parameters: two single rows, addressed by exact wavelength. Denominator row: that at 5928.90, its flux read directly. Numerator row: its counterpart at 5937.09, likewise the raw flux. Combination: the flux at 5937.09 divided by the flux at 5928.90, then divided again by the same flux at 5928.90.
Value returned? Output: 0.160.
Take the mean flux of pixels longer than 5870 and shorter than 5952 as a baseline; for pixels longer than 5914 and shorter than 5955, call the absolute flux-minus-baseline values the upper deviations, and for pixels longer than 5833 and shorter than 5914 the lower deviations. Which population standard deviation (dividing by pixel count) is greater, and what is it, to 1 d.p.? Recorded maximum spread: 1.2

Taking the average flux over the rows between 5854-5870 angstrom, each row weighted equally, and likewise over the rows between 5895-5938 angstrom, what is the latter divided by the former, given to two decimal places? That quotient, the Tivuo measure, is 0.97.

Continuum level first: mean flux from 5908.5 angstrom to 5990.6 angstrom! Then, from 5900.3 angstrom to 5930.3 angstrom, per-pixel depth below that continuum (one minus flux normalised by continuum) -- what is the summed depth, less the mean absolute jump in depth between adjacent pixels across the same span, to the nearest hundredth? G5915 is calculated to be 0.07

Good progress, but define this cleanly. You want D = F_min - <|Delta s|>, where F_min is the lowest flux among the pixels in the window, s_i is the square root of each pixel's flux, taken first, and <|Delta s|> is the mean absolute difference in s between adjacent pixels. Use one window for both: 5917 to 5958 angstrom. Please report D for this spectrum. 4.70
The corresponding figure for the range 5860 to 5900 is 4.89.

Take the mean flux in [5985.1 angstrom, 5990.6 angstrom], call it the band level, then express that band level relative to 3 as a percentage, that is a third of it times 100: 183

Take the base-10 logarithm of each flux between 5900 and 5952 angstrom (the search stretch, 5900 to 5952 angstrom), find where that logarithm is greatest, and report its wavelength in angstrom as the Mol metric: 5934.36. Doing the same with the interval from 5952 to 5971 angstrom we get 5956.26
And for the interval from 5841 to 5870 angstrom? 5844.86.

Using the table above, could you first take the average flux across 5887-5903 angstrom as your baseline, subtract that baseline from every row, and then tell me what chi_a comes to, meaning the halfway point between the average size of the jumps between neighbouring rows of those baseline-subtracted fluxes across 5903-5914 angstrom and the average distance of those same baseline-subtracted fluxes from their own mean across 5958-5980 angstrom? 0.53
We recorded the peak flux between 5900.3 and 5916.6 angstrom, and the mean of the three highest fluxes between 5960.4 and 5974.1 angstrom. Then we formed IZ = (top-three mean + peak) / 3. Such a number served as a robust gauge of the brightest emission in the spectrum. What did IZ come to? 3.77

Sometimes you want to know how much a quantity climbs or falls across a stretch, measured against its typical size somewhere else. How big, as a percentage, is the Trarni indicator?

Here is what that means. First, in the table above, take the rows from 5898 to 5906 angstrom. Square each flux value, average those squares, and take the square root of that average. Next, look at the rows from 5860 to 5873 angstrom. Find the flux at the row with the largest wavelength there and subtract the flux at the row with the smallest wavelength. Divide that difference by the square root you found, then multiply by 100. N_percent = 10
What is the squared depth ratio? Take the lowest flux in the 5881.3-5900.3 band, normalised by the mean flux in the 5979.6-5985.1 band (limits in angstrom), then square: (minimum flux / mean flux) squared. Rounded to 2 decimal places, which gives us 0.87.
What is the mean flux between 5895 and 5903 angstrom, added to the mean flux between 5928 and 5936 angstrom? 11.3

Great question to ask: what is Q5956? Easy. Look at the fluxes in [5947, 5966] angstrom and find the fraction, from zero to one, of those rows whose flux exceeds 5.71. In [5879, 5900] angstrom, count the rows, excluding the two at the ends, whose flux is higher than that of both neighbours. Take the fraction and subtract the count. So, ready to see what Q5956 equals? -1.71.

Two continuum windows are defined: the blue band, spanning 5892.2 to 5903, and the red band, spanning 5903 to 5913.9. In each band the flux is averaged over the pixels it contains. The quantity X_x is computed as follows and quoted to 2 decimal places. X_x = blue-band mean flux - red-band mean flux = 0.34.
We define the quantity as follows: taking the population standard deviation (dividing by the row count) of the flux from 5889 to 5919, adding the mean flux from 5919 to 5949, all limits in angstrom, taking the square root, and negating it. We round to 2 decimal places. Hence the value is -2.39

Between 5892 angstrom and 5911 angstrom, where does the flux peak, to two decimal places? 5896.22 angstrom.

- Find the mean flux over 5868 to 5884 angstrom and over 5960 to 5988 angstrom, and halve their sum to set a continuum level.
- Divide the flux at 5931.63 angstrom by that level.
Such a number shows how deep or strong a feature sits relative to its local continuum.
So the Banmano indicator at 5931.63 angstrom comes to 0.81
